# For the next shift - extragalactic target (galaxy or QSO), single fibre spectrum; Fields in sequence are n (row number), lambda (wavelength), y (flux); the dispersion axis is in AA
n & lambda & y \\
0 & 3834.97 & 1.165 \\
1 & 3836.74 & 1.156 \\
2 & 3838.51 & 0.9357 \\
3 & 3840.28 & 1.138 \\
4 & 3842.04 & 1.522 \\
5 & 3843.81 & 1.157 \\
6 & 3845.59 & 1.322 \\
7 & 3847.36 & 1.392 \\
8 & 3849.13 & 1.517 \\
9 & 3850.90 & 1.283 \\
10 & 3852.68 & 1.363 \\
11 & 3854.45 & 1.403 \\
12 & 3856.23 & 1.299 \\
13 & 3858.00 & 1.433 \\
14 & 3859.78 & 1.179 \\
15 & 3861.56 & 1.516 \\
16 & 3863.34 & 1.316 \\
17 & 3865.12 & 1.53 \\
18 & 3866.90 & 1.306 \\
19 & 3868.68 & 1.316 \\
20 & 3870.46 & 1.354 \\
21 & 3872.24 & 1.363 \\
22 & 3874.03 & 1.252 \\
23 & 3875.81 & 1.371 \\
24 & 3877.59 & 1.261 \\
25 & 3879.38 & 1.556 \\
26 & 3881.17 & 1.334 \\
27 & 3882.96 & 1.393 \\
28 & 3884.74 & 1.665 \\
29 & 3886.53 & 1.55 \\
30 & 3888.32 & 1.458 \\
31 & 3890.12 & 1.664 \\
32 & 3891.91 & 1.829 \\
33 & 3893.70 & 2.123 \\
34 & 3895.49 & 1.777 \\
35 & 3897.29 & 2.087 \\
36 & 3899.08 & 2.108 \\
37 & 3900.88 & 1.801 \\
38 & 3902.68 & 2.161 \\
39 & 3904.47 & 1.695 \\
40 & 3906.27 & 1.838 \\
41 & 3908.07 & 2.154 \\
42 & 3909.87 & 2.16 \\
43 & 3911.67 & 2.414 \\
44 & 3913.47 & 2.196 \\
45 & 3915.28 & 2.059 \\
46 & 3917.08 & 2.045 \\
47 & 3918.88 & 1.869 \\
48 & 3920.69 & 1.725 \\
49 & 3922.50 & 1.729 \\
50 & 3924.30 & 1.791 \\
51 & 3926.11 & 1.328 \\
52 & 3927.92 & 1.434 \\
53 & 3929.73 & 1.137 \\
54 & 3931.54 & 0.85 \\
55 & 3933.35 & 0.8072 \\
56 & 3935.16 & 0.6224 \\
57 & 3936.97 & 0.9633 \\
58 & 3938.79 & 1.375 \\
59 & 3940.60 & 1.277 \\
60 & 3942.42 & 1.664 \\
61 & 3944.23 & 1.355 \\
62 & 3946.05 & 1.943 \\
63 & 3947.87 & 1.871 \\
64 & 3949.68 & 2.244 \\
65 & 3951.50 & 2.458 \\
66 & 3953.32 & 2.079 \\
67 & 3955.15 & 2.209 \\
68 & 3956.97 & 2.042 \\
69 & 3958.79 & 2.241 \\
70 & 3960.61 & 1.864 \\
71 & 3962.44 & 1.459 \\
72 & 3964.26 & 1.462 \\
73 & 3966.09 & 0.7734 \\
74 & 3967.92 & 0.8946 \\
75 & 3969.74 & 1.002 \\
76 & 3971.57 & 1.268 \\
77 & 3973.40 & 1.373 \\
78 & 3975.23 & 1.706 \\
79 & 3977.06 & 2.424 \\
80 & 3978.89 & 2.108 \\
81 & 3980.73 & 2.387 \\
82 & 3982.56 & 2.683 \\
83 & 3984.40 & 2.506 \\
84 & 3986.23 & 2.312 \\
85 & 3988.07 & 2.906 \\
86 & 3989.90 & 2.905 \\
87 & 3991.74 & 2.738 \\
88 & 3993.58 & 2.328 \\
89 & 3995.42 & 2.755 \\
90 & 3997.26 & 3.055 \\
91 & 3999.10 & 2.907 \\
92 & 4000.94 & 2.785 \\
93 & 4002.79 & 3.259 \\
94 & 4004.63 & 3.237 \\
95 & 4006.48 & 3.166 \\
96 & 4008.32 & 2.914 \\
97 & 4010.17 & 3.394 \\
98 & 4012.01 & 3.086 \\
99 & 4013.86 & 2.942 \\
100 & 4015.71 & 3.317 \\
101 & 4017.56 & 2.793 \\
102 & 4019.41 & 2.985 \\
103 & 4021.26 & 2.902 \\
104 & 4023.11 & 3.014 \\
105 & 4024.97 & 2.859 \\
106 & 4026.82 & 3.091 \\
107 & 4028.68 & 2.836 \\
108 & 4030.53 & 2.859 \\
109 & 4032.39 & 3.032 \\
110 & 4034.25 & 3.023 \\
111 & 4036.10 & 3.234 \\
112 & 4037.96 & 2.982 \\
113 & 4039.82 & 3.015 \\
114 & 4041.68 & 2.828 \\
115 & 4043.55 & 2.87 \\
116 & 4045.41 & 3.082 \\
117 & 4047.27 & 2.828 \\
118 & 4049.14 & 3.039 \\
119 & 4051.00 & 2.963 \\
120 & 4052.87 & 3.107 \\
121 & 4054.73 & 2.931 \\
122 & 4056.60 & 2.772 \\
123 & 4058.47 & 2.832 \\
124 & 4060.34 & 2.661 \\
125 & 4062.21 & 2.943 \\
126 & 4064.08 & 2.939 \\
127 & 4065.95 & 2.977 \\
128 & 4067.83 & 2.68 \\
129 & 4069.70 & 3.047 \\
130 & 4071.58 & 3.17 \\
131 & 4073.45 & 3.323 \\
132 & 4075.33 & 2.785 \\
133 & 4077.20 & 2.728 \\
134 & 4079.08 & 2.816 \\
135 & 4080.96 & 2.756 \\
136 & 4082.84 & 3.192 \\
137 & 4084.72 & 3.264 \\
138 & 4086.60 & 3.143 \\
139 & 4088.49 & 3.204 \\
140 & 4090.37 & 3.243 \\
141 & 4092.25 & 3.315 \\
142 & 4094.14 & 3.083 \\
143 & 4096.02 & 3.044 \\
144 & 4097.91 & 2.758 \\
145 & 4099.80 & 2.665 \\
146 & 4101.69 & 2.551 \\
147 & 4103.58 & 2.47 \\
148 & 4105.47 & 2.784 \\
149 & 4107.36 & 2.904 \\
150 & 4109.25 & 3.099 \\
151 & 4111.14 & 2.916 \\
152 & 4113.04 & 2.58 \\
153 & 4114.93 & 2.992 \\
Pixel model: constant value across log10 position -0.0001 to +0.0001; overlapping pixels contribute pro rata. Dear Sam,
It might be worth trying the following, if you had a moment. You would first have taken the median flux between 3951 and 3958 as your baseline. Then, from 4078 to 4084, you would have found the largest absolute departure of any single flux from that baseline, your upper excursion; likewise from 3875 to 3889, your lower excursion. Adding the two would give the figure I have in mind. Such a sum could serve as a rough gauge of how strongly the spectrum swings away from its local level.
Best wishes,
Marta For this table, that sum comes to 1.9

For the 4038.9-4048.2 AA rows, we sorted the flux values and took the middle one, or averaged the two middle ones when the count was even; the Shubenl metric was 2.9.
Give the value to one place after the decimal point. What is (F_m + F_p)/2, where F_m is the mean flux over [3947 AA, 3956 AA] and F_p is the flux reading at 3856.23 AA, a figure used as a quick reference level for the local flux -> 1.7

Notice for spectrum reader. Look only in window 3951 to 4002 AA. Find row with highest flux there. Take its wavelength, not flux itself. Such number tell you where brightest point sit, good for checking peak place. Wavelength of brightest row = 3997.26 AA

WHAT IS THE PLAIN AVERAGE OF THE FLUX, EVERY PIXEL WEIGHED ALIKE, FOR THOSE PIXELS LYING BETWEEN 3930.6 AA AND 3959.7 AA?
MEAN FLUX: 1.6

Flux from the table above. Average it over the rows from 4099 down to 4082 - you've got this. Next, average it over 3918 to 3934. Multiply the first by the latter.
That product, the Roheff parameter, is 4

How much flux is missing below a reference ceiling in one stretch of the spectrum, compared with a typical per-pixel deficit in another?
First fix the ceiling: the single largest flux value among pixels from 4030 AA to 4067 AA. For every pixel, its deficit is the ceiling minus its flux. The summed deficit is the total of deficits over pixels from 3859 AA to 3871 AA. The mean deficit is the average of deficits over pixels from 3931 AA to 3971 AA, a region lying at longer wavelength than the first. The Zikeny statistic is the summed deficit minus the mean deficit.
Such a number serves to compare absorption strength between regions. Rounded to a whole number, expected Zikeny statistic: 11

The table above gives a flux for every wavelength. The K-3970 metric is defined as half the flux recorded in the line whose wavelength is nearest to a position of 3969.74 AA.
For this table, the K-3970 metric 0.50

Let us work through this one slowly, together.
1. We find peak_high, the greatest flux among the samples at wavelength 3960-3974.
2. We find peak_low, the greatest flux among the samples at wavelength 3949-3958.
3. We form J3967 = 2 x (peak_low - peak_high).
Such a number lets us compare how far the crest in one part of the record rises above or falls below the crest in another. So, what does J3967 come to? 1.2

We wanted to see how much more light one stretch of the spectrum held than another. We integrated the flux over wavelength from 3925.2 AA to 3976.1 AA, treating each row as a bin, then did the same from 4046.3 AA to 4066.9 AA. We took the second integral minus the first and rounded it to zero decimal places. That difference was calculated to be -16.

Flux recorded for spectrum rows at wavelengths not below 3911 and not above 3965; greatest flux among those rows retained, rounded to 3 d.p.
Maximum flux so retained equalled 2.458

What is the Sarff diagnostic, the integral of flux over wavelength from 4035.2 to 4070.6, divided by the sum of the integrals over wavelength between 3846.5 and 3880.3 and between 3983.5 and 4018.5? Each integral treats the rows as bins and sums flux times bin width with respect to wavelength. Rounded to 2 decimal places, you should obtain 0.70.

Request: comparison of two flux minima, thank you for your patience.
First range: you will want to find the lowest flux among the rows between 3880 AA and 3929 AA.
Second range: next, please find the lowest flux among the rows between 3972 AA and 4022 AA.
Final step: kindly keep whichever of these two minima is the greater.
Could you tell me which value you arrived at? 1.4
